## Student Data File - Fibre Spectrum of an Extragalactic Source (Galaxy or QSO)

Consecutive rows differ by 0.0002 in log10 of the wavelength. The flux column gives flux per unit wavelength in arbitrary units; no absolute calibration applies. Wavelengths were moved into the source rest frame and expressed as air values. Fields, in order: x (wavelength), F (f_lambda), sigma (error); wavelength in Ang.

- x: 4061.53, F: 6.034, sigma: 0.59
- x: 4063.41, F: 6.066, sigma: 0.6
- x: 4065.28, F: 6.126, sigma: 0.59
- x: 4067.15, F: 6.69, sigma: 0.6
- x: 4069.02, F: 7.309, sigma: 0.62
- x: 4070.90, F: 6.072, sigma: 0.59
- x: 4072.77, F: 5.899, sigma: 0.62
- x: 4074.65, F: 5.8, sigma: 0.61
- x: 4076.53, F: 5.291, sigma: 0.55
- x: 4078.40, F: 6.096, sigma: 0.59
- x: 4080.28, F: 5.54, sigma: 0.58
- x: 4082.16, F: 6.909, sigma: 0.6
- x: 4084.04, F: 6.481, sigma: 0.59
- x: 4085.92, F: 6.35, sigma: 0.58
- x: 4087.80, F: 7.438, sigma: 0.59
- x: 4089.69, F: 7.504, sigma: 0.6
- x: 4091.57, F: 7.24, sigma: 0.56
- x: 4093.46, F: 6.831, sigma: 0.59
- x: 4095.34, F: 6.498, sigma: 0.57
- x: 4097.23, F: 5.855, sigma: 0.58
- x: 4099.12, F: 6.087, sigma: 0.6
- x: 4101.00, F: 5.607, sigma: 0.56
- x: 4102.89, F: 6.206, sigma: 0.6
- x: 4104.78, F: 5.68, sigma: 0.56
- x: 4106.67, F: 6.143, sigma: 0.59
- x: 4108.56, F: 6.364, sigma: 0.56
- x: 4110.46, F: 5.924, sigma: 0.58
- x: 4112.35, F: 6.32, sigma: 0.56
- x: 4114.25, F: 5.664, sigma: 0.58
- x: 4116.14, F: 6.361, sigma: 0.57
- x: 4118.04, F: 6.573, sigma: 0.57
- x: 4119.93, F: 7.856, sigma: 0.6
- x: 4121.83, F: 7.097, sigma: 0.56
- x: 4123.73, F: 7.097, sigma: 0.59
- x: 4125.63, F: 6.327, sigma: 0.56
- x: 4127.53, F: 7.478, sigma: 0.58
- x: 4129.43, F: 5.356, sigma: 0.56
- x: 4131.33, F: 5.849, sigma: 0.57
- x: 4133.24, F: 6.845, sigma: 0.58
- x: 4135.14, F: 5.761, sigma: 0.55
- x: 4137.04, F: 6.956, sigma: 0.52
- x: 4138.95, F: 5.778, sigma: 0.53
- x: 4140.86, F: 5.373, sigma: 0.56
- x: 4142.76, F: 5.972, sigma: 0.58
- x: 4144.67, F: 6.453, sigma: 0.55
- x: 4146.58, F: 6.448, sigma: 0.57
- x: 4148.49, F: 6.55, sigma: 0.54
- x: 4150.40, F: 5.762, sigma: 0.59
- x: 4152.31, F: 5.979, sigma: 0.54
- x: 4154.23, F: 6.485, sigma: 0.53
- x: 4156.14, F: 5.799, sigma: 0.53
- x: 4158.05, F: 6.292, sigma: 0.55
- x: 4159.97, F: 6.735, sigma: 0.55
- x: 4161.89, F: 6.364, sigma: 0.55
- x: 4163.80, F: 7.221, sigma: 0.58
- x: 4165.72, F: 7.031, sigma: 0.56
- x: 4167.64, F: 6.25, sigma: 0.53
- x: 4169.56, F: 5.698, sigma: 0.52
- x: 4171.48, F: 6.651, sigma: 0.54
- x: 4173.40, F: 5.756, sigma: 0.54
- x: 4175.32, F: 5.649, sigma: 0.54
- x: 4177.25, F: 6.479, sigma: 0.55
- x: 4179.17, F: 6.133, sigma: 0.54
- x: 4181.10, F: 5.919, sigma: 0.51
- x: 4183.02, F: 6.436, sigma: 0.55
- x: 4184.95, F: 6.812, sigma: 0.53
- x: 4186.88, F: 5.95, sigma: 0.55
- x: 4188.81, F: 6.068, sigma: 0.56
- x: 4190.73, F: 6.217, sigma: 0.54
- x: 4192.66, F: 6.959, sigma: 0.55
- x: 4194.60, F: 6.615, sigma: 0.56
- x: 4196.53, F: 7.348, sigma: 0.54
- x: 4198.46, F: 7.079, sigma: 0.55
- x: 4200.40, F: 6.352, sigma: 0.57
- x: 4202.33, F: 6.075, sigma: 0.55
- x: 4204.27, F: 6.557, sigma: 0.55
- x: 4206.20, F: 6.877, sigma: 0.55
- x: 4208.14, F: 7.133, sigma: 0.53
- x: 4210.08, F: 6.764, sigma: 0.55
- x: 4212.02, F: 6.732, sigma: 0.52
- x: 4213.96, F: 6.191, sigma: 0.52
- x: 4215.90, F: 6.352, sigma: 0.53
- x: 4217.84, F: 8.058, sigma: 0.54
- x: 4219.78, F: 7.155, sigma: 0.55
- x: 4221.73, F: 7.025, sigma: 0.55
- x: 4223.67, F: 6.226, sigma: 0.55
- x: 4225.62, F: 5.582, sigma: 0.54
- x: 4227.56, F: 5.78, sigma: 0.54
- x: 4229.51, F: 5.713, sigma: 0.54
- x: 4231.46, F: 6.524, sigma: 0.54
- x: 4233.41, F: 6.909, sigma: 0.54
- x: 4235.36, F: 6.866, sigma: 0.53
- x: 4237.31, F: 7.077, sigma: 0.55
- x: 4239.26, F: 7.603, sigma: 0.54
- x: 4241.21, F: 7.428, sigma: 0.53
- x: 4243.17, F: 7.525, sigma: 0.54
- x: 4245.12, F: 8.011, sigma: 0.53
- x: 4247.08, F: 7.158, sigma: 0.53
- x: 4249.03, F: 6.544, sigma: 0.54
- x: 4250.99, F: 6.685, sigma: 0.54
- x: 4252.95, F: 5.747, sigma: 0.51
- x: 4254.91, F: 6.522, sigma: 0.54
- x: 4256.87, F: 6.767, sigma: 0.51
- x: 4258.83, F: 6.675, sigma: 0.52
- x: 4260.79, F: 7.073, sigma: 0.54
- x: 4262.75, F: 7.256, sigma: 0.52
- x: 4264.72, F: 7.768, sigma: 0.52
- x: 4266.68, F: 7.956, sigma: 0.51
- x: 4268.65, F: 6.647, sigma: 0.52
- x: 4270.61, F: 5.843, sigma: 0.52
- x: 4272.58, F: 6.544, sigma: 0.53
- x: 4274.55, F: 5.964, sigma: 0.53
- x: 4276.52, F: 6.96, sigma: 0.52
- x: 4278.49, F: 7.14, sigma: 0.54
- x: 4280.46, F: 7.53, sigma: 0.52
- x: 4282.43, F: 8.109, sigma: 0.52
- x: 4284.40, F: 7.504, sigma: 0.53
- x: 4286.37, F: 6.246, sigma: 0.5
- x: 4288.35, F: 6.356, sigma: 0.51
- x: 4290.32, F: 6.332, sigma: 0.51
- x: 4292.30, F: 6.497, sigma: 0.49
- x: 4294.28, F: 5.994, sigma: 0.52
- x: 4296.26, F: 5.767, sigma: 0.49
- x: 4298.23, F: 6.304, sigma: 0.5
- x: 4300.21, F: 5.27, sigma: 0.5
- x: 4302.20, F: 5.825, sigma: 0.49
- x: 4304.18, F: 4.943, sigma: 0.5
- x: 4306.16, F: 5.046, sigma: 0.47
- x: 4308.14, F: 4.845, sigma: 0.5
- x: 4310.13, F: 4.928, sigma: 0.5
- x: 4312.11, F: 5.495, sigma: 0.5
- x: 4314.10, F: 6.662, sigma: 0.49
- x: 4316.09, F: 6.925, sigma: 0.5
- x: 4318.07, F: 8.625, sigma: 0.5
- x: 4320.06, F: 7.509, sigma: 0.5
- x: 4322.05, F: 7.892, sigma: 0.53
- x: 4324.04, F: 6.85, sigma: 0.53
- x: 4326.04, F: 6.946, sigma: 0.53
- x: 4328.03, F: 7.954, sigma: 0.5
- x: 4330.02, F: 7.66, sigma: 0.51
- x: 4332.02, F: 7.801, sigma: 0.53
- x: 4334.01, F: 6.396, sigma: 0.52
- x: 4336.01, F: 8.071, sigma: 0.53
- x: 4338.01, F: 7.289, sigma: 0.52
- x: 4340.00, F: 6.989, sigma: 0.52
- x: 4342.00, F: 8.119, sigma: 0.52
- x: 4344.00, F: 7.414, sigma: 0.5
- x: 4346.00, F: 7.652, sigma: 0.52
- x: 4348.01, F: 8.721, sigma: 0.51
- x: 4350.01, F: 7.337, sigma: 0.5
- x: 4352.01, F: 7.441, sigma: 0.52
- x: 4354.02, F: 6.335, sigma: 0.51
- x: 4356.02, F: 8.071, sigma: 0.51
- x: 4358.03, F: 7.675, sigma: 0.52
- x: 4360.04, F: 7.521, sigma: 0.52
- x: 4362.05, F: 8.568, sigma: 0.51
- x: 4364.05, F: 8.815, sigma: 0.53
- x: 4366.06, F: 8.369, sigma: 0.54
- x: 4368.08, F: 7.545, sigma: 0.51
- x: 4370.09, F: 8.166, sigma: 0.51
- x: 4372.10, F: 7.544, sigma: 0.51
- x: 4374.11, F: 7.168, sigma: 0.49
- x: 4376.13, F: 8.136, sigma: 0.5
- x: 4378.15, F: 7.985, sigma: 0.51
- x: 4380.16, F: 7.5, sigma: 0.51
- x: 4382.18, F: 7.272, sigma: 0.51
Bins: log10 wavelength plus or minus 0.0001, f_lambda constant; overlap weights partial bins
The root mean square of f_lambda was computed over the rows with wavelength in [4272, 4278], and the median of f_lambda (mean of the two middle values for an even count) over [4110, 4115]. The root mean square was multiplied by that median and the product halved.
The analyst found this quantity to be 19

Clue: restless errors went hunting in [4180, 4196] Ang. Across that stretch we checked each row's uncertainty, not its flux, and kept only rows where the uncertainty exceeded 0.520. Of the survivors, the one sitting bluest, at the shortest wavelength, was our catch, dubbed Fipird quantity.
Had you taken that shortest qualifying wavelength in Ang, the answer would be 4183.02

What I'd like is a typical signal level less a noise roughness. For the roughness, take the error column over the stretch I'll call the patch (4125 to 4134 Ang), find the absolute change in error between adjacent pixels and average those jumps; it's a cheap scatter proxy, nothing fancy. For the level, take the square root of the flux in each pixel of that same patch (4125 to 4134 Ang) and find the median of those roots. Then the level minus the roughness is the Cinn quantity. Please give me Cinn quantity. 2.50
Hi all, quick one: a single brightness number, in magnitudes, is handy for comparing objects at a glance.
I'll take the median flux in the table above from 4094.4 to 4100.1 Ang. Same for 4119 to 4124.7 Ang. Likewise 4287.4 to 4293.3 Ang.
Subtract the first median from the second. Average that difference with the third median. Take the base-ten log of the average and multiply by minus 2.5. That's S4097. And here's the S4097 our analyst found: -1.416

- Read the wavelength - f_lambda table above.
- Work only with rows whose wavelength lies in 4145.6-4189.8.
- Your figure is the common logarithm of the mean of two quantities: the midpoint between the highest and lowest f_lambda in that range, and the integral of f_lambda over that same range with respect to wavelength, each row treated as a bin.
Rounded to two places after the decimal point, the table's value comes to 2.15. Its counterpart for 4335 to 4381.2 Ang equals 2.26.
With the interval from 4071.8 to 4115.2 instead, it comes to 2.14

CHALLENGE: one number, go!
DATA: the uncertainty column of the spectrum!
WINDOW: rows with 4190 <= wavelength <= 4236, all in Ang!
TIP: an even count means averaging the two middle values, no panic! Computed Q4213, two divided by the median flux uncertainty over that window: 3.70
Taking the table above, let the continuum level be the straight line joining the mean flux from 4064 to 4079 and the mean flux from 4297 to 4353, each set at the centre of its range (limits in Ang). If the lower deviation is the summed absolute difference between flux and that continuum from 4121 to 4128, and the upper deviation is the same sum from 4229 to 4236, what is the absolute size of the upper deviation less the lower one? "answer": 1.2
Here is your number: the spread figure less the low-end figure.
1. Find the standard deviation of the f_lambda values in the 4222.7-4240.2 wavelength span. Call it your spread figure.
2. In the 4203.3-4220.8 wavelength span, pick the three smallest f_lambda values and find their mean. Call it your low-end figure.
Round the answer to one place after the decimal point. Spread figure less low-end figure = -5.7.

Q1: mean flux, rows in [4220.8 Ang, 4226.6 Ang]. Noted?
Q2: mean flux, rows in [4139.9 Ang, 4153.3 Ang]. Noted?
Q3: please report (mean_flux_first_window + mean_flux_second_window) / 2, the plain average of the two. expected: 6.18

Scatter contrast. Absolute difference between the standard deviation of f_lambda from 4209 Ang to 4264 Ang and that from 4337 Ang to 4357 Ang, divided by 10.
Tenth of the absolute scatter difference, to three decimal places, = 0.001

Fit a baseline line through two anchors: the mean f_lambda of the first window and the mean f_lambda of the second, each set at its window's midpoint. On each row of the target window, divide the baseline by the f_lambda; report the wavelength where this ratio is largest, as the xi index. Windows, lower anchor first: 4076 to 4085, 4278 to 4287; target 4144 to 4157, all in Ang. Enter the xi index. 4150.40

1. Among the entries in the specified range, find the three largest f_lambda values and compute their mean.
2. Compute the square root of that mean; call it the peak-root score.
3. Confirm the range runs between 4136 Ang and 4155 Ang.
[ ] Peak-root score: 2.58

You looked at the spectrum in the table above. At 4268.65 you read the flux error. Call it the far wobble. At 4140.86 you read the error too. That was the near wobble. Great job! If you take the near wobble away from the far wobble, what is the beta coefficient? -0.04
